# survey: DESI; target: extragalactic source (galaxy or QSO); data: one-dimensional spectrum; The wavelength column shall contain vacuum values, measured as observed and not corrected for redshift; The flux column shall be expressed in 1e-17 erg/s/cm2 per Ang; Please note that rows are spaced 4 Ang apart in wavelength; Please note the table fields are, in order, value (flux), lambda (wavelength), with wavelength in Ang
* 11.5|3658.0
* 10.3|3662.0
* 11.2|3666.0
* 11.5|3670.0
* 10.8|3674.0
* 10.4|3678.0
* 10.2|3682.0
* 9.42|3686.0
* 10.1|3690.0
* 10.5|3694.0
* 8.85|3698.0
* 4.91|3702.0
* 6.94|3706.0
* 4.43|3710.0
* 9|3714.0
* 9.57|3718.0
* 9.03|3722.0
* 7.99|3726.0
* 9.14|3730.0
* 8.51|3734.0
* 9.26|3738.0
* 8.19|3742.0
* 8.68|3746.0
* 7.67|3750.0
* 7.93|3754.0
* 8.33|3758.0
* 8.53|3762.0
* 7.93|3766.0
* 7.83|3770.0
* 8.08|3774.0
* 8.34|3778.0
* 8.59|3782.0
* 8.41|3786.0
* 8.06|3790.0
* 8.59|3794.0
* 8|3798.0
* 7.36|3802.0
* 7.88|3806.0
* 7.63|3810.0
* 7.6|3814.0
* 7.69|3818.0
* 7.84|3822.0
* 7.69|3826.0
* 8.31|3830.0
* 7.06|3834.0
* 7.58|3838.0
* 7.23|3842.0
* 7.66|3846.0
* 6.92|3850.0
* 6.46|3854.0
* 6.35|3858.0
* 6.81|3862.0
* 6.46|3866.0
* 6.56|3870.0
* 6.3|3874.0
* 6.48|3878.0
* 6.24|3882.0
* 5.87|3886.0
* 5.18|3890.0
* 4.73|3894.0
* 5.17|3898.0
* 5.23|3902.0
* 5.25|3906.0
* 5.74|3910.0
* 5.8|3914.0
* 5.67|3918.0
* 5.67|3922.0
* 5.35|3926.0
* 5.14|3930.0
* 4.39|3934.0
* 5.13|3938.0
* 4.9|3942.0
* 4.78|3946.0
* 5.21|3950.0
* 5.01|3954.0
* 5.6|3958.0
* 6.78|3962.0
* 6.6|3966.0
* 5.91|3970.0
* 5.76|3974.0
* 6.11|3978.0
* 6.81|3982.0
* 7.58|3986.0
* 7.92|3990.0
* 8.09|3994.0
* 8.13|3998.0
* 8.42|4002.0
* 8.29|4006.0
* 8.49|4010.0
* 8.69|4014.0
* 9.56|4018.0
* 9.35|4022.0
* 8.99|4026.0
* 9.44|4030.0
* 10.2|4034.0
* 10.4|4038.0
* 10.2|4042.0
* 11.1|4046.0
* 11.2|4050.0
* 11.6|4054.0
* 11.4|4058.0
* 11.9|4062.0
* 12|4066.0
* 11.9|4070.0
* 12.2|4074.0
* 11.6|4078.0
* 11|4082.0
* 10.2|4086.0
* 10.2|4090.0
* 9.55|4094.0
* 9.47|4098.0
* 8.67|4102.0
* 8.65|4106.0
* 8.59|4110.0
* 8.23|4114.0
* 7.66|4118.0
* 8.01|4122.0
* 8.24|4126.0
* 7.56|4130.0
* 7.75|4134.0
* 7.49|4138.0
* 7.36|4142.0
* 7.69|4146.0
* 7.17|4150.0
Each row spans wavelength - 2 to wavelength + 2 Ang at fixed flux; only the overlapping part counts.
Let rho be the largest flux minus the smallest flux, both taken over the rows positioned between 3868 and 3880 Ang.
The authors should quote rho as 0.3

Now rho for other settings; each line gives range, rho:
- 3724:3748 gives 1.3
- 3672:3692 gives 1.4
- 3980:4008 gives 1.6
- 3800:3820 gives 0.5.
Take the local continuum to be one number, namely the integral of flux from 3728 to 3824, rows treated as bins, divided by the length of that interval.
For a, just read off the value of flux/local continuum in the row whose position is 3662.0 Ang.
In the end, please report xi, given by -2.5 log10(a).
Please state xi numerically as -0.25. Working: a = 1.26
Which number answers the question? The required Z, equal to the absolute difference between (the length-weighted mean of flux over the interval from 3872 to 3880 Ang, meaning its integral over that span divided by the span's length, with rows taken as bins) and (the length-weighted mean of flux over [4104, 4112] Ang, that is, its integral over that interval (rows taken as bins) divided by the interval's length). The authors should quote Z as 2.2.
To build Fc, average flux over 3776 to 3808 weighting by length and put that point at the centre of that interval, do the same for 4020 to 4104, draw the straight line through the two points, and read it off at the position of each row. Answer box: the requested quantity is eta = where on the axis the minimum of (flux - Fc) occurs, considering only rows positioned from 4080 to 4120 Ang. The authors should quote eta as 4118.0 Ang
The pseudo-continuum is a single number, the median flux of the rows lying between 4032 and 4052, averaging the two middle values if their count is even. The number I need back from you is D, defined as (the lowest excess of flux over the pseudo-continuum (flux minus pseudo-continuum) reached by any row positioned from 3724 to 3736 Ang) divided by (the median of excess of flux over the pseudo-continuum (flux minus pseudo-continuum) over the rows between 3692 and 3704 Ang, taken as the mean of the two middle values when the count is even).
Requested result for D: 1.55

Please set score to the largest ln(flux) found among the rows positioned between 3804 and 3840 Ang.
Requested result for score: 2.12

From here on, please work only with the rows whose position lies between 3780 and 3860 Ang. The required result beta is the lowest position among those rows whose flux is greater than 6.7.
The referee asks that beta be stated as 3782.0 Ang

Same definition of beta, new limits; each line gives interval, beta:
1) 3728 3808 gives 3730.0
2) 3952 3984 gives 3962.0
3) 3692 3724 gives 3694.0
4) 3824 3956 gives 3826.0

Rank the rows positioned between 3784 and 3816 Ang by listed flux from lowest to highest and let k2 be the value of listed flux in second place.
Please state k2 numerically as 7.6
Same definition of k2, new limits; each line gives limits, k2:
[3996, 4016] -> 8.29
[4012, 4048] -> 8.99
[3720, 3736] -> 8.51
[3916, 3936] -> 5.14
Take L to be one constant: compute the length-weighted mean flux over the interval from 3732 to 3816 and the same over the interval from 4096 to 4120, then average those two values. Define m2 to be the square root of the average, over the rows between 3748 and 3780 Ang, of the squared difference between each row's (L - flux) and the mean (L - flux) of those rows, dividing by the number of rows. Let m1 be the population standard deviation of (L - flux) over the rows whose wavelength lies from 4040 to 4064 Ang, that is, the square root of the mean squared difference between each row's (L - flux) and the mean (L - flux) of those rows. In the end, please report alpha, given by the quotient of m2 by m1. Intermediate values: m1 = 0.53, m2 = 0.3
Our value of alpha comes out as 0.52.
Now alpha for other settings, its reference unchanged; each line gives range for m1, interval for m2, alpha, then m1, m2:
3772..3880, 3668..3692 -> 0.90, 0.71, 0.6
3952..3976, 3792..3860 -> 0.95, 0.60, 0.6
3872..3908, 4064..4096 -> 1.58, 0.59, 0.9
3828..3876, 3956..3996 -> 1.43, 0.60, 0.9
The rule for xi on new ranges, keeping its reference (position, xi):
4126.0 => -0.01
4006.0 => -0.02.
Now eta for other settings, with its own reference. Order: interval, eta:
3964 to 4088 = 3974.0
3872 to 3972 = 3934.0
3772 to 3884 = 3882.0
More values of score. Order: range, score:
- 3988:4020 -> 2.26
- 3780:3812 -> 2.15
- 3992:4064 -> 2.48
